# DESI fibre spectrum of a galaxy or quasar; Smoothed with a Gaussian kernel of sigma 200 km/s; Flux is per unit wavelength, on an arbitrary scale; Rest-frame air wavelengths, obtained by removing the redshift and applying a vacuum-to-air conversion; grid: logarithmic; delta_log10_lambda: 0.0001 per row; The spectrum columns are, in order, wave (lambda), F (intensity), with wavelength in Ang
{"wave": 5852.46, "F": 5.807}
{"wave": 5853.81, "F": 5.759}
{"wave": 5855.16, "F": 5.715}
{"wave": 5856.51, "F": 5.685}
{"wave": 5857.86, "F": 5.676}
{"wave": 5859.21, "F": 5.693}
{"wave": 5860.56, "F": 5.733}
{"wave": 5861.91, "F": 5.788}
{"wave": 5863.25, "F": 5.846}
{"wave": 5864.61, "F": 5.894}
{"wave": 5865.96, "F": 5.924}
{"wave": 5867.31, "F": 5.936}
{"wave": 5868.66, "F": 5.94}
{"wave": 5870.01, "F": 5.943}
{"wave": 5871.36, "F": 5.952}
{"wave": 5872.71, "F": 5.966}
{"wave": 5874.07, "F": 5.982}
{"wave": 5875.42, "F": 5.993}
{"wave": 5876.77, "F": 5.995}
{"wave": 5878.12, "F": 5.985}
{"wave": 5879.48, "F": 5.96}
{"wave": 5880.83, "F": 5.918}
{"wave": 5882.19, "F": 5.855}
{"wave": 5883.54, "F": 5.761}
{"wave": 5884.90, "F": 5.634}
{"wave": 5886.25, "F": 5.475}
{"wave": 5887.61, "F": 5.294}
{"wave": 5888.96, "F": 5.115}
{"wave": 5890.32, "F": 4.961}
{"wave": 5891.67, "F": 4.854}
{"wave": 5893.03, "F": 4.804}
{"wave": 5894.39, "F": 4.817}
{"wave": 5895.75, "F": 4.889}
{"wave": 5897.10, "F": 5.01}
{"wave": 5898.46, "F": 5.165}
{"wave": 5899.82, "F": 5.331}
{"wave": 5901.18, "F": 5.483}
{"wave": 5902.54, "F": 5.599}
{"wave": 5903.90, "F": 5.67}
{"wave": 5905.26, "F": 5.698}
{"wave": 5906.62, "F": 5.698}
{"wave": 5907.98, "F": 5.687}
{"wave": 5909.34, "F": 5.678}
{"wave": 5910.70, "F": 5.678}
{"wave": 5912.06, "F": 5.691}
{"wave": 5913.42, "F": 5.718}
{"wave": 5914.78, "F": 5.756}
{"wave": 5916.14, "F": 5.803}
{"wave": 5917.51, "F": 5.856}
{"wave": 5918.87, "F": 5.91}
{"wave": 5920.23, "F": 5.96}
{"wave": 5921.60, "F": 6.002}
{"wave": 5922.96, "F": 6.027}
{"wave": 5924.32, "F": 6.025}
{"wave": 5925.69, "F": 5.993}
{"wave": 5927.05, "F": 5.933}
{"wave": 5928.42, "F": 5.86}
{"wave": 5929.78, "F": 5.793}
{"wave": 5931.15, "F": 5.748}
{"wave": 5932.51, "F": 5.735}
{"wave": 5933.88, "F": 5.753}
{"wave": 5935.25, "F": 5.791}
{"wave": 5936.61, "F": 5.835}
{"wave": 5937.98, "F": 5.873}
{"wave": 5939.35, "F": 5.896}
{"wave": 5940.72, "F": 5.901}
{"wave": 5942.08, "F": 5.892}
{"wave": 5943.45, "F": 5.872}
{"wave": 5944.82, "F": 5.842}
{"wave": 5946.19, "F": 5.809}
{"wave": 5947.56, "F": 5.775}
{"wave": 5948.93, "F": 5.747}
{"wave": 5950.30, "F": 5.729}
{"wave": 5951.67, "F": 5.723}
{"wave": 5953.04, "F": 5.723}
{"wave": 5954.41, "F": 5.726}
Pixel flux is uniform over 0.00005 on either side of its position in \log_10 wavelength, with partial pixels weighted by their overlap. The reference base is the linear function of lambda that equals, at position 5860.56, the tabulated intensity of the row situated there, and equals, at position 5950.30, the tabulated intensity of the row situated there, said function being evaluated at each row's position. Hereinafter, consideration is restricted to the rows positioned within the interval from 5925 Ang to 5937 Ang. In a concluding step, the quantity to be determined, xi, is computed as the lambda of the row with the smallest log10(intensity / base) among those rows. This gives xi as 5932.51 Ang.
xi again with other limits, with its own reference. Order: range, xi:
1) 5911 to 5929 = 5912.06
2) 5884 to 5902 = 5893.03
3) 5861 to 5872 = 5861.91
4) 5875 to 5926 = 5893.03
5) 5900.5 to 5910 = 5901.18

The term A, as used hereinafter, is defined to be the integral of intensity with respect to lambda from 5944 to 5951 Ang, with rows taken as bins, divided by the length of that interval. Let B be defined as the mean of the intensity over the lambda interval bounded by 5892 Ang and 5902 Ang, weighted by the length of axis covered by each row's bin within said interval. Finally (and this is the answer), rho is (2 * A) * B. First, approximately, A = 5.8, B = 5.07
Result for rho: 59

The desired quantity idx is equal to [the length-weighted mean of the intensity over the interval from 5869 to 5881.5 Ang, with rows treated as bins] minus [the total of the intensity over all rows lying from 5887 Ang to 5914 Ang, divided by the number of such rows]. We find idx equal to 0.6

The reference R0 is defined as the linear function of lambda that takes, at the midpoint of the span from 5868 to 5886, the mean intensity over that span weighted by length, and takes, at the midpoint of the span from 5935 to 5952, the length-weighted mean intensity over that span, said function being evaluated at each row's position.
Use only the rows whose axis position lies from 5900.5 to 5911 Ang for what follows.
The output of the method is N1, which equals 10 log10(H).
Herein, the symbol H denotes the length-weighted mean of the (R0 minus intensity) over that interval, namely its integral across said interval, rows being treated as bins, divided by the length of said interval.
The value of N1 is -7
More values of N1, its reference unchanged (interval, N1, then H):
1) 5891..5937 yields -6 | 0.2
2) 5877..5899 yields -3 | 0.5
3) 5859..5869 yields -11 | 0.1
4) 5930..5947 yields -24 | 0.0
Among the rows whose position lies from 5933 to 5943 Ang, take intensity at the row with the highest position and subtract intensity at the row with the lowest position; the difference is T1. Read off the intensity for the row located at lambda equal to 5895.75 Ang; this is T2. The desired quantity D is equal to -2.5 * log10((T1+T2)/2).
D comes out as -1.00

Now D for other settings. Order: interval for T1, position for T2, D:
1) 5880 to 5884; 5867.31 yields -1.15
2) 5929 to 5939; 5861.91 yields -1.17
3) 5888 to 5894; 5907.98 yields -1.07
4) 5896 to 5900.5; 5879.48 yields -1.24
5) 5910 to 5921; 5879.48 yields -1.24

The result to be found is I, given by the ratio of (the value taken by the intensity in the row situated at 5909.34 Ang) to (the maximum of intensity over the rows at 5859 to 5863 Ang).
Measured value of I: 0.98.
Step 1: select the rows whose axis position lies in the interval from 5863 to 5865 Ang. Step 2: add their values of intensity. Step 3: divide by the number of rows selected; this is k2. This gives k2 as 5.9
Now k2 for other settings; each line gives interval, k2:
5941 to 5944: 5.9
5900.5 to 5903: 5.5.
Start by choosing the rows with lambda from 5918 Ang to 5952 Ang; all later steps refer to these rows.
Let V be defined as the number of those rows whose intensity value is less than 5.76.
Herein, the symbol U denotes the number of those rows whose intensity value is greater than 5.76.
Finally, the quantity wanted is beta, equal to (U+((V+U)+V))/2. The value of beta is 25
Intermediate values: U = 19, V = 6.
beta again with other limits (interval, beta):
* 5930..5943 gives 9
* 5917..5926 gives 7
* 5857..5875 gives 13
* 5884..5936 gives 38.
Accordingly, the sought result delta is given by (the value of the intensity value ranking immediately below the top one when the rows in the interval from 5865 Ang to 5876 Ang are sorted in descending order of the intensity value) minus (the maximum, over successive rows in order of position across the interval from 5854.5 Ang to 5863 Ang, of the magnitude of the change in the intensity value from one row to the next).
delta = 5.9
